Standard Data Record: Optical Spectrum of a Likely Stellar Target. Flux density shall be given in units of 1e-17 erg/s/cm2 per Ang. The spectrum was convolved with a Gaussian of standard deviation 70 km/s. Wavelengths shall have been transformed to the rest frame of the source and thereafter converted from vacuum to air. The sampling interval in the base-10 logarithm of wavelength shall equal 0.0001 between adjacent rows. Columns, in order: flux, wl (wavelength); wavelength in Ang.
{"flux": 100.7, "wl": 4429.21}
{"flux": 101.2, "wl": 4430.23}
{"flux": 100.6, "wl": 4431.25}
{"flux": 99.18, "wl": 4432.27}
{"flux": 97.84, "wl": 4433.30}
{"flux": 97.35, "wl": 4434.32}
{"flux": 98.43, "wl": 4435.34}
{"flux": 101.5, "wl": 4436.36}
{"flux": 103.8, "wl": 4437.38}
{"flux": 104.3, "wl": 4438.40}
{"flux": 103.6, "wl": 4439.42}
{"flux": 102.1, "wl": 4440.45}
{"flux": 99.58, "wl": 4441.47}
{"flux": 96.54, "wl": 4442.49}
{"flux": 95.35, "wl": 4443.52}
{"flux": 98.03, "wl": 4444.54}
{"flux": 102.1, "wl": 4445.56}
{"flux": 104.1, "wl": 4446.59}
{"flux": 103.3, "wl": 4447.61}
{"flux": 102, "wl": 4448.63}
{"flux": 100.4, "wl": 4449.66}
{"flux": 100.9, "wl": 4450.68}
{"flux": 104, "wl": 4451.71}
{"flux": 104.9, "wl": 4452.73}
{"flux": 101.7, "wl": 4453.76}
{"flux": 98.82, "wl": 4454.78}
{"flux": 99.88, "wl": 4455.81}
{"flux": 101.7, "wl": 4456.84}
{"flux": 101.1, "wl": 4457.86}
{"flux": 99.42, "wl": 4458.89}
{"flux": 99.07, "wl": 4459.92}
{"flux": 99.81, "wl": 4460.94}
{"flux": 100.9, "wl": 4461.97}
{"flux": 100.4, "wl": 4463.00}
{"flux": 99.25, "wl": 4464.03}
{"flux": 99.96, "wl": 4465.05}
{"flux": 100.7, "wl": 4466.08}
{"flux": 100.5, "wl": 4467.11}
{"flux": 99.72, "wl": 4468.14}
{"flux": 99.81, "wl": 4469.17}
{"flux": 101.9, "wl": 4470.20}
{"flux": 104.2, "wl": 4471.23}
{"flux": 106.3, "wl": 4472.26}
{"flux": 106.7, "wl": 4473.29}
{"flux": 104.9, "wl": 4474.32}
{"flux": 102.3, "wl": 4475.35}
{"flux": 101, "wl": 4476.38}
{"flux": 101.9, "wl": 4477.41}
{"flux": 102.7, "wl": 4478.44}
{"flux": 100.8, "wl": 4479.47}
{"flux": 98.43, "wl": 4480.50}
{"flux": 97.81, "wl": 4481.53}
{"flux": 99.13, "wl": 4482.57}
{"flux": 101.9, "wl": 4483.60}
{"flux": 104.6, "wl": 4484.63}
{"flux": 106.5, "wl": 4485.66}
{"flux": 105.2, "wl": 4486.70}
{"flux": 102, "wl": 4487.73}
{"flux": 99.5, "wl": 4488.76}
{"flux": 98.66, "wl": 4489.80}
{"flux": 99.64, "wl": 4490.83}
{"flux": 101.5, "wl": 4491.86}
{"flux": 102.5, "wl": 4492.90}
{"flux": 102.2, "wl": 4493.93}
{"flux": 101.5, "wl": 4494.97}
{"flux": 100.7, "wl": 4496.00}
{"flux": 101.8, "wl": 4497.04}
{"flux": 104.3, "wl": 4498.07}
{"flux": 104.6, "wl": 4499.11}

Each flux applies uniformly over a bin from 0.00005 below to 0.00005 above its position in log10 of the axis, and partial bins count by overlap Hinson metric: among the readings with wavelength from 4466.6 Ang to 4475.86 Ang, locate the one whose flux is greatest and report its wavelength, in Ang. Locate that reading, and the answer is 4473.29 Ang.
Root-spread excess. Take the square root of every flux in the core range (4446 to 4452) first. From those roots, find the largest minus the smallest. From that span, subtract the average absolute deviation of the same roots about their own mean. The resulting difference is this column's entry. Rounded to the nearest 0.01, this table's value 0.12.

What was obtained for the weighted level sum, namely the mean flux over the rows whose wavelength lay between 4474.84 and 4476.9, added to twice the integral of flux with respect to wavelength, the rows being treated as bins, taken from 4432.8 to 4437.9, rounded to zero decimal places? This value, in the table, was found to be 1121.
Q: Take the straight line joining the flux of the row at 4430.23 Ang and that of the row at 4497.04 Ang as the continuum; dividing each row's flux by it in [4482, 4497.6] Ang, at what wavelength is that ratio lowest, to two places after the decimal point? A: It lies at 4489.80 Ang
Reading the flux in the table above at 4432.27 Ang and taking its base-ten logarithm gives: 2.00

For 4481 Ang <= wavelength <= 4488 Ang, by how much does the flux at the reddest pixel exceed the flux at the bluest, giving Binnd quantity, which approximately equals 4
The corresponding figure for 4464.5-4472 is 4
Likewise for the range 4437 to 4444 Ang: -8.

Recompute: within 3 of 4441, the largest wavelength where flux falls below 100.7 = 4443.52 Ang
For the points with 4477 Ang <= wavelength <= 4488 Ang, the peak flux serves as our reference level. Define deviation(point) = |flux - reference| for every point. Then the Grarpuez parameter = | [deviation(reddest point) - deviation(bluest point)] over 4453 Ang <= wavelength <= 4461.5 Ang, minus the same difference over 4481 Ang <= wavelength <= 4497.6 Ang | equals 5.9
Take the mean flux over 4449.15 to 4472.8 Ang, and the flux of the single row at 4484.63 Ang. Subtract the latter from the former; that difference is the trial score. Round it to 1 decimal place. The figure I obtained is -3.5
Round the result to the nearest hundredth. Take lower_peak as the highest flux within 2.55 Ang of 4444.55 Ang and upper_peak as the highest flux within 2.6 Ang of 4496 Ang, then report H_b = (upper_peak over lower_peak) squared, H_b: 1.00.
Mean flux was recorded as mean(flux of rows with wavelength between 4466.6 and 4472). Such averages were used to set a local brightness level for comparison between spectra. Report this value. 101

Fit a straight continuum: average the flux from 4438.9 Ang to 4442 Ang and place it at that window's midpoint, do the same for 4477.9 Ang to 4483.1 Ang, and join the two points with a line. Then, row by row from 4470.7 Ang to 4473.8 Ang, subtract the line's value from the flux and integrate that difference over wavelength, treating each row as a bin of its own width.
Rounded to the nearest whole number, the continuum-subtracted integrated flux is 17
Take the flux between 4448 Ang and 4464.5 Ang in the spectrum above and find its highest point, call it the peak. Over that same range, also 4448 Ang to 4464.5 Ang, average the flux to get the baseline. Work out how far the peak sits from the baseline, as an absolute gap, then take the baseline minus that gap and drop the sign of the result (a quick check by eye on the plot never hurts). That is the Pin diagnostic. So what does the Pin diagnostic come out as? 96.9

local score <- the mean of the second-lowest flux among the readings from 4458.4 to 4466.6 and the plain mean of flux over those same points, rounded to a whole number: 100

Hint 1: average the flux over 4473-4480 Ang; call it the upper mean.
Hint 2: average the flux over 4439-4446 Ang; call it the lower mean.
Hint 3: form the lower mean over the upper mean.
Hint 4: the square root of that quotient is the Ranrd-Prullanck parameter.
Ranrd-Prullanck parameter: 0.98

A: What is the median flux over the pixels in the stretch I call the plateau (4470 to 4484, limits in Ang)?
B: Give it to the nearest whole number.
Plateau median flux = 102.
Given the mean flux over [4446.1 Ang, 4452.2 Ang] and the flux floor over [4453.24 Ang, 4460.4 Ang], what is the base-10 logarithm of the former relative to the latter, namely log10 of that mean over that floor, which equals 0.016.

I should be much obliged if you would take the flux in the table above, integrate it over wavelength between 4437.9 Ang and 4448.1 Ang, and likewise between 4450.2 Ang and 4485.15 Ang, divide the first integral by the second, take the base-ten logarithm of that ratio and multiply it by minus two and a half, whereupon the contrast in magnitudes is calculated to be 1.34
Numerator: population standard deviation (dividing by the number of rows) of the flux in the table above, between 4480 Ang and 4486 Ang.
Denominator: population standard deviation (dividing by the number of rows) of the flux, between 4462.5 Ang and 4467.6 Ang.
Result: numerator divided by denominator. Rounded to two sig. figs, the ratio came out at 6.3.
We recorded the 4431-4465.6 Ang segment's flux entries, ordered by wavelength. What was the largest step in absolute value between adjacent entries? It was 4.1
